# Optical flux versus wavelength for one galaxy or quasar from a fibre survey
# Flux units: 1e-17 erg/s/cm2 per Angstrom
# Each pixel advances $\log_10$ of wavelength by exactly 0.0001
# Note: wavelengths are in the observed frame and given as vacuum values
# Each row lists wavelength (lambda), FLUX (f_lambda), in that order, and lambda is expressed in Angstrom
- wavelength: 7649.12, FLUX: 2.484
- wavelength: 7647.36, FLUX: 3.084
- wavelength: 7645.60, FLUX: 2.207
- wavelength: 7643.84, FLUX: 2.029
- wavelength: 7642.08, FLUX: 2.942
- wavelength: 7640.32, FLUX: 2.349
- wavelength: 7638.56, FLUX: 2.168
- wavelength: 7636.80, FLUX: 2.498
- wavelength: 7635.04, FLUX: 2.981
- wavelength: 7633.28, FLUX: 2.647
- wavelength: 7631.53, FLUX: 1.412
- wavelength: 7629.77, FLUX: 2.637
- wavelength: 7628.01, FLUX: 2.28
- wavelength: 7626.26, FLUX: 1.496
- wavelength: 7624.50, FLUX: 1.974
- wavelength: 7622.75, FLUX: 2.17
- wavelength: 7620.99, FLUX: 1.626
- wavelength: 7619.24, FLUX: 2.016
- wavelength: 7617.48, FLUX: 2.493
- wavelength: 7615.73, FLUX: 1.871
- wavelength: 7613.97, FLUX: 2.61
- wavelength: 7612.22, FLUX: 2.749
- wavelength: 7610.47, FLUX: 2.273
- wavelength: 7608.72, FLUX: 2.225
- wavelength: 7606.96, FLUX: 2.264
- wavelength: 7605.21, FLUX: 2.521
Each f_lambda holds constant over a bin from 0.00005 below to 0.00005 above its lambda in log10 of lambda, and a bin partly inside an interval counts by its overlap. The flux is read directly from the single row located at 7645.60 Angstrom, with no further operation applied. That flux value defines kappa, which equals 2.207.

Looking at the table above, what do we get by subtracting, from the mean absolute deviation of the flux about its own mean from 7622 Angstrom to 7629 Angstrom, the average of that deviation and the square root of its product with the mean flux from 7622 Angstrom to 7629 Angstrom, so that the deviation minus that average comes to -0.23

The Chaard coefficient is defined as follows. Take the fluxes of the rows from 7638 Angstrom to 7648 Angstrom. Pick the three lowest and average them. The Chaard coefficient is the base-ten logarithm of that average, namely 0.33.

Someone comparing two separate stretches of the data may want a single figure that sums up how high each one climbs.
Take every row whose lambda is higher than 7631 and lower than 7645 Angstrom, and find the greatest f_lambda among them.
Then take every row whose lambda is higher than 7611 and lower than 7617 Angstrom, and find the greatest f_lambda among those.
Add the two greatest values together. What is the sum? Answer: 5.73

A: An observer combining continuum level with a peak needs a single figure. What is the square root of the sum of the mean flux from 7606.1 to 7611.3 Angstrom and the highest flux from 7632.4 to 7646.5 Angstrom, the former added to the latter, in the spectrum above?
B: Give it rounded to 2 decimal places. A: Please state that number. 2.29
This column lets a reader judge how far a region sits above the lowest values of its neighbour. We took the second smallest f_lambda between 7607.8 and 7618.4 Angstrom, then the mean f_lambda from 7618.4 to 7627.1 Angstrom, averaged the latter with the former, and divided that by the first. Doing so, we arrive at 0.917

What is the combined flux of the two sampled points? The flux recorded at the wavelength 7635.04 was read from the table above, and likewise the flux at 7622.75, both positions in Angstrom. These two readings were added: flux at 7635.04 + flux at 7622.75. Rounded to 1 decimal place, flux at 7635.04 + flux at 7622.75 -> 5.2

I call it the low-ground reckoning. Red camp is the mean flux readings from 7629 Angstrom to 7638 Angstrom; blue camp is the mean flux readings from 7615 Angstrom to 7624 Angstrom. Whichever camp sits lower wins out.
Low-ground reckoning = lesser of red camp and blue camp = 2.04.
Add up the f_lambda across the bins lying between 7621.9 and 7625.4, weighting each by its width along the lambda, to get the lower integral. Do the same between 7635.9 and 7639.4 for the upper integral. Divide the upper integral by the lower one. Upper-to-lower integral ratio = 1.1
